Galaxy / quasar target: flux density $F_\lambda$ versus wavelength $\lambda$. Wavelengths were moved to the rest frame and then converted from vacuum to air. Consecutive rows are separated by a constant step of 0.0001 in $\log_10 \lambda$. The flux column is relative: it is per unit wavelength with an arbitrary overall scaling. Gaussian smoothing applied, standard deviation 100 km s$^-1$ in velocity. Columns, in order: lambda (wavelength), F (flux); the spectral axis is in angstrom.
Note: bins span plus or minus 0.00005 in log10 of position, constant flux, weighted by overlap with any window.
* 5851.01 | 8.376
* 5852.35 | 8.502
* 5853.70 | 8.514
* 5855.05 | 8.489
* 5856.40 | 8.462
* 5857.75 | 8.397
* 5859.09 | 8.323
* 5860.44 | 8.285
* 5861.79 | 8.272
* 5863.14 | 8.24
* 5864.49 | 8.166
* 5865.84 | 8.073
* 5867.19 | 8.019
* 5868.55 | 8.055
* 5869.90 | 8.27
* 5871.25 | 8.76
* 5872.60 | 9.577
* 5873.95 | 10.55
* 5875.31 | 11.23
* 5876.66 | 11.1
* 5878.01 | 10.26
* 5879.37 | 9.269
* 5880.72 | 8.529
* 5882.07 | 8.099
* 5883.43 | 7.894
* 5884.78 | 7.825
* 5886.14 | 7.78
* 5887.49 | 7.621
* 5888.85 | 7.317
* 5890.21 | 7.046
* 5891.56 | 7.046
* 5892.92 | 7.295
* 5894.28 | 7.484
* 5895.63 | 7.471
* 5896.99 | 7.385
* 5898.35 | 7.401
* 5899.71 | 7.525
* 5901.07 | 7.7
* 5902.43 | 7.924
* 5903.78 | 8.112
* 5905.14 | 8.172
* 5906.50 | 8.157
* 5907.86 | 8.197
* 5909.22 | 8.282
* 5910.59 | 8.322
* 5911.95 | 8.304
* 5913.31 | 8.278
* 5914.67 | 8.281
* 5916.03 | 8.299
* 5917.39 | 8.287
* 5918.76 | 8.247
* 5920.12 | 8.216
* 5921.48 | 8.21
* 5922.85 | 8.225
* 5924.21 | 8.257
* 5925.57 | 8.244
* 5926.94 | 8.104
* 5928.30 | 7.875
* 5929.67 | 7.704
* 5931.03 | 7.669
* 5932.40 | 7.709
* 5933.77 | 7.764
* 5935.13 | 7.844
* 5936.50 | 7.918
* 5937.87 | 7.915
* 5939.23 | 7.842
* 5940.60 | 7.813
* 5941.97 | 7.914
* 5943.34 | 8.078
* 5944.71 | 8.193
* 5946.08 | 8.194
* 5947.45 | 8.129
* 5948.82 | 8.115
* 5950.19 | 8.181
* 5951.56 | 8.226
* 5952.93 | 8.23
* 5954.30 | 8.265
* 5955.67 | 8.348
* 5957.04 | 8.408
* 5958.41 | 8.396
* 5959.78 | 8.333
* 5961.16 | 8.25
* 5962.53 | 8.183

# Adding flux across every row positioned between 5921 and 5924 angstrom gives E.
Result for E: 16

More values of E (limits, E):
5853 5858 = 34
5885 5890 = 23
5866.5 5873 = 43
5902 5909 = 41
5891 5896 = 29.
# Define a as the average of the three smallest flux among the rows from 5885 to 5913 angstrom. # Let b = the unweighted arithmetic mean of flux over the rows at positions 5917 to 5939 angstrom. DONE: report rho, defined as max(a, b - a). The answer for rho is 7.13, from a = 7.1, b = 8.0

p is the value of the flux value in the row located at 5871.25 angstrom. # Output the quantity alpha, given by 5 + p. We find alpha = 13.8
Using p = 8.76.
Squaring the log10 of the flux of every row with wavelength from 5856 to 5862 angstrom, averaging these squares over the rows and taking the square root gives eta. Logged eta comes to 0.922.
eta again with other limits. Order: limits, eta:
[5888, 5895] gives 0.860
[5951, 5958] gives 0.919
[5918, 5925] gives 0.915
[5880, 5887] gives 0.904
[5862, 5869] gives 0.909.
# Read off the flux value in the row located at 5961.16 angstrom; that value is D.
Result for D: 8.25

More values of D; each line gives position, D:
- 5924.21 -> 8.257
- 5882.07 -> 8.099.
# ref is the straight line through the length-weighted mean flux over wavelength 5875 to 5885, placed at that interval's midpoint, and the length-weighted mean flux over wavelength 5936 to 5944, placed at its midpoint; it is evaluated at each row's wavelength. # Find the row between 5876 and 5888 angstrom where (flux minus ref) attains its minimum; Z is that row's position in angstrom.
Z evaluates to 5887.49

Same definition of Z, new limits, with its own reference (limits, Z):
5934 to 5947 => 5935.13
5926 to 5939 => 5931.03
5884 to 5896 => 5890.21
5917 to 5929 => 5928.30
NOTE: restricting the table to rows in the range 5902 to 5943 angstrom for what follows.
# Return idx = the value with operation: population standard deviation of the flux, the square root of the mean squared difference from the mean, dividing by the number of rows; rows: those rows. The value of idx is 0.21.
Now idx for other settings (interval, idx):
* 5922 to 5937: 0.22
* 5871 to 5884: 1.15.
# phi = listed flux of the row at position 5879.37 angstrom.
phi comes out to 9.269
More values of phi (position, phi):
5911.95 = 8.304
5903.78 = 8.112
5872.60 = 9.577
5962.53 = 8.183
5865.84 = 8.073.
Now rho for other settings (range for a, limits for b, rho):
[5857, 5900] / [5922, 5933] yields 7.13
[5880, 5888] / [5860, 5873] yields 7.74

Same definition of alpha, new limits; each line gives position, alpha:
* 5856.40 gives 13.5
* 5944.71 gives 13.2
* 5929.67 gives 12.7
